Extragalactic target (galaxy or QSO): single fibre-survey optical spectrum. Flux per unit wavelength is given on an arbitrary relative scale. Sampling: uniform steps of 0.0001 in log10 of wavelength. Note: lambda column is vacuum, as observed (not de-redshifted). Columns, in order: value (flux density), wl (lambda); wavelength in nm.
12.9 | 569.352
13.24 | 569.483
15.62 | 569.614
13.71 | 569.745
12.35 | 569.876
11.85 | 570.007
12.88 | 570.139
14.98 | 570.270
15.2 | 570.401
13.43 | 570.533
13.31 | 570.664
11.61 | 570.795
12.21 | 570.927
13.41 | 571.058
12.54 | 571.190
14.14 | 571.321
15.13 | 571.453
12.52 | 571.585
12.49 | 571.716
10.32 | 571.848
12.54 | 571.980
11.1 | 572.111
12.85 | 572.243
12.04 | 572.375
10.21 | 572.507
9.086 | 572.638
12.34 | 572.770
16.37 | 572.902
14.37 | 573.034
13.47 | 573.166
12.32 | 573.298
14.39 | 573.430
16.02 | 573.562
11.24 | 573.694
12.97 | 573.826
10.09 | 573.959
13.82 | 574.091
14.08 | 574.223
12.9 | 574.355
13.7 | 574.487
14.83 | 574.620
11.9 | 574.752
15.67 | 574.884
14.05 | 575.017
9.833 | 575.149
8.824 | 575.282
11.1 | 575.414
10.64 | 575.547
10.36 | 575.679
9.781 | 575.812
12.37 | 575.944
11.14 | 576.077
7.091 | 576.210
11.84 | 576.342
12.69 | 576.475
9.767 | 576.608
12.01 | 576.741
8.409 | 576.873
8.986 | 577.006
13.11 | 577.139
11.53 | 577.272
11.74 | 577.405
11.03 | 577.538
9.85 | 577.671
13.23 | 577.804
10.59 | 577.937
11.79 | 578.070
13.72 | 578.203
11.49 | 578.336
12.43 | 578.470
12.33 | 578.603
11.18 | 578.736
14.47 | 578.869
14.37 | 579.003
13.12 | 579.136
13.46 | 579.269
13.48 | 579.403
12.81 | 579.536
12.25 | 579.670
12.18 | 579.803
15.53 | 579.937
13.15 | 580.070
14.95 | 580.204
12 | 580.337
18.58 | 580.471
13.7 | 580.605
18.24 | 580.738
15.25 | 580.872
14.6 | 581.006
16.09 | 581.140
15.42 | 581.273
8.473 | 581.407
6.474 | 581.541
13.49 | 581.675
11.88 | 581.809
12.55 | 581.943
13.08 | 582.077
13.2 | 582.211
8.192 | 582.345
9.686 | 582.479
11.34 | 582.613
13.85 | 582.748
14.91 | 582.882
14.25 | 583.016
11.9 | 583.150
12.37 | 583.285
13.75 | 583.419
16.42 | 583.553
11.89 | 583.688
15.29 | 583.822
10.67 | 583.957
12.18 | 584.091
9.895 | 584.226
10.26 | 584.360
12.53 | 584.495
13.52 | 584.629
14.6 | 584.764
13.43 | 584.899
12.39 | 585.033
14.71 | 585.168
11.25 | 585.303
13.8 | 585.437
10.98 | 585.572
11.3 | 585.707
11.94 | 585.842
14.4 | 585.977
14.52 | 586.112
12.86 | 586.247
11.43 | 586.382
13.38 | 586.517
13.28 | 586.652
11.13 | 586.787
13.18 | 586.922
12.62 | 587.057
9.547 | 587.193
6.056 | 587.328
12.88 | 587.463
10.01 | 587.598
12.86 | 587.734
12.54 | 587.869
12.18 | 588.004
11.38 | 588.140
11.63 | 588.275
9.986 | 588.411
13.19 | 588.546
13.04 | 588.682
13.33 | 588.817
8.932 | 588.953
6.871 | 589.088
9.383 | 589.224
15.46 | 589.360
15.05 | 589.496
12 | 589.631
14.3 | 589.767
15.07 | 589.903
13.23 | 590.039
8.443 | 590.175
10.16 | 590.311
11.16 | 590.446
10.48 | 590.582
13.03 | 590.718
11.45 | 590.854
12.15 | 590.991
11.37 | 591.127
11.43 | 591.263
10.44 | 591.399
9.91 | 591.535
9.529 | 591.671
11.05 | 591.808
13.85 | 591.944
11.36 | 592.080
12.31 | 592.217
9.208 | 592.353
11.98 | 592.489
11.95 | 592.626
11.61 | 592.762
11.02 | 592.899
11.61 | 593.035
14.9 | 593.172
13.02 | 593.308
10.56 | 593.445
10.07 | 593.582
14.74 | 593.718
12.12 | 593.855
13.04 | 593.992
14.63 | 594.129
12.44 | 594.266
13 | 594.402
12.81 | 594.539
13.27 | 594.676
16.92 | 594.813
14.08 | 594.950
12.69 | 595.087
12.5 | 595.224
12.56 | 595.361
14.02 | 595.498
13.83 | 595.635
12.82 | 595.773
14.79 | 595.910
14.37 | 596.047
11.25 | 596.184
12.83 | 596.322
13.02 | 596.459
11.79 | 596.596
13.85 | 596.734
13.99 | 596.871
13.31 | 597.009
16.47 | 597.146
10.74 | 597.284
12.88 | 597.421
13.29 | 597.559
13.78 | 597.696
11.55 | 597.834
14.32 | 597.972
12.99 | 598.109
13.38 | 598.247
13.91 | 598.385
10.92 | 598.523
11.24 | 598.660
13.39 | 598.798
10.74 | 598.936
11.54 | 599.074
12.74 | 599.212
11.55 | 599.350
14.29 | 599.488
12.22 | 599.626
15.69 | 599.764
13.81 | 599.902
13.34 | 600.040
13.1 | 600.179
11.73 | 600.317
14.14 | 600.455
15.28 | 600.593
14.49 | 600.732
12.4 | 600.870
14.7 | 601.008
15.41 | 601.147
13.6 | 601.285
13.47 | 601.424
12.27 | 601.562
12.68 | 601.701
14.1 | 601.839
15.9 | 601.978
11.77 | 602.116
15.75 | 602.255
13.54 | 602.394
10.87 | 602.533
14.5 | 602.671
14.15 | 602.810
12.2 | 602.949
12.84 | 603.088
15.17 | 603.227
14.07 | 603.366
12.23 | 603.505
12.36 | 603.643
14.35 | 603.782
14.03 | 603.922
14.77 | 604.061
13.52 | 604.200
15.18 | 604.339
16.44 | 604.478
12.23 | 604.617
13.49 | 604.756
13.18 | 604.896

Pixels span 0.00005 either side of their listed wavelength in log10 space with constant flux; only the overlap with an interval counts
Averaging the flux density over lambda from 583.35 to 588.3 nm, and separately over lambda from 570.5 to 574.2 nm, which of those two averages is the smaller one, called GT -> 12.3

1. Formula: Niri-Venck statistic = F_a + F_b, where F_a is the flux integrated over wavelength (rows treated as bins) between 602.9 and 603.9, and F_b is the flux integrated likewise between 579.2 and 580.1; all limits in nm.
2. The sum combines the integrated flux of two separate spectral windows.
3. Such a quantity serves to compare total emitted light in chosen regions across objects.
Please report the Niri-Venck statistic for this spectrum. 25.3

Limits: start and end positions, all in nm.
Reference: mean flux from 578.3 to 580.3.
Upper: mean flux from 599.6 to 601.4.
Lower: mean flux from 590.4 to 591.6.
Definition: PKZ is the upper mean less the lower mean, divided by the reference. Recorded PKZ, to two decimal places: 0.20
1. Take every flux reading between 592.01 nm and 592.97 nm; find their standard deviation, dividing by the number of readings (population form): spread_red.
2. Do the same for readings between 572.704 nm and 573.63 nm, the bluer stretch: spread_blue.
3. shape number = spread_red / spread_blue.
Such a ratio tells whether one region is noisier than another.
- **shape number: 0.64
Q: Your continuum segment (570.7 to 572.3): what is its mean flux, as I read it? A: 12.6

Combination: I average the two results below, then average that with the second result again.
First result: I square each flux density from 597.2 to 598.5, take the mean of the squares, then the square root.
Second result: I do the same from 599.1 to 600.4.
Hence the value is 13.2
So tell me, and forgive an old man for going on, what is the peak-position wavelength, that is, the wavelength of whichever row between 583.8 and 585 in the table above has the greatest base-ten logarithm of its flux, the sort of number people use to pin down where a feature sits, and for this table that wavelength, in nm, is 583.822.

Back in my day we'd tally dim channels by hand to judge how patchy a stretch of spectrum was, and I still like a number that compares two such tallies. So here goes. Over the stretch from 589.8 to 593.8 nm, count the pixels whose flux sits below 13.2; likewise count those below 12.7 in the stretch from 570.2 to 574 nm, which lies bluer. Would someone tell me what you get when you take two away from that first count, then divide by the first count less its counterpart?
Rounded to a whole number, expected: 2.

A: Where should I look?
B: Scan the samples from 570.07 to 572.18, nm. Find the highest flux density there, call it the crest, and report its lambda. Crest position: 570.401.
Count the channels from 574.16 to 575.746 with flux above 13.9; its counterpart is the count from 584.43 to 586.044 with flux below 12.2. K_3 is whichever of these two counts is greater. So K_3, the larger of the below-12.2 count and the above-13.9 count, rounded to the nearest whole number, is 4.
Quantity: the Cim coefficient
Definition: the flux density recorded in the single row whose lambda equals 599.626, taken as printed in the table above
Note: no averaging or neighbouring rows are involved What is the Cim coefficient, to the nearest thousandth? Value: 12.220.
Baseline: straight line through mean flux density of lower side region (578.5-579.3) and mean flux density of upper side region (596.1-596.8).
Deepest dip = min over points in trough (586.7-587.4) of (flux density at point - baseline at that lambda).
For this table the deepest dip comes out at -7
